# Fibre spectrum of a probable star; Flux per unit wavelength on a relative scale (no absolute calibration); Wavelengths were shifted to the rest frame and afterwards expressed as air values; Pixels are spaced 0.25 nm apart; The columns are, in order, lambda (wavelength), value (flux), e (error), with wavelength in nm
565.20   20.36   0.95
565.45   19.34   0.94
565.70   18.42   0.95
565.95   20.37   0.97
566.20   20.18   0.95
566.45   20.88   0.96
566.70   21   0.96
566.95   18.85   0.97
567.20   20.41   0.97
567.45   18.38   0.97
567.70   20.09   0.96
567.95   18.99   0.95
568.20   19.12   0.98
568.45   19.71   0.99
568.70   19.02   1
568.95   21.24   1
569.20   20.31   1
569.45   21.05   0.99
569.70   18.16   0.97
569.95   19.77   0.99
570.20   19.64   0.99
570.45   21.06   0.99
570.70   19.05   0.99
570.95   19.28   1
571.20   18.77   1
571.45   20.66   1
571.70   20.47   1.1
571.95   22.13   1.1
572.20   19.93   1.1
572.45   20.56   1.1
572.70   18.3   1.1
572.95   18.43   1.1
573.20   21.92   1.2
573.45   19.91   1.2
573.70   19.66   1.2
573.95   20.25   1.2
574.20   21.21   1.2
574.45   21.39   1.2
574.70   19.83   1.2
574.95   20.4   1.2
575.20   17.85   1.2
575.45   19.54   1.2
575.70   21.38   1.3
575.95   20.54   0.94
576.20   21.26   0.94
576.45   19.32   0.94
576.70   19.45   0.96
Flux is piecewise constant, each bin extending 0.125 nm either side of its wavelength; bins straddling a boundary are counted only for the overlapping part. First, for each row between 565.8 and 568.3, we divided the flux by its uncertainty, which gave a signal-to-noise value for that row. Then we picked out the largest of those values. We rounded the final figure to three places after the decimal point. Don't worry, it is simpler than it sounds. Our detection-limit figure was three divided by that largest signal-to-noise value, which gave 0.137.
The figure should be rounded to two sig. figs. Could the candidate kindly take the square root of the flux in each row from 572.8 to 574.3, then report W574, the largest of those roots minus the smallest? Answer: 0.39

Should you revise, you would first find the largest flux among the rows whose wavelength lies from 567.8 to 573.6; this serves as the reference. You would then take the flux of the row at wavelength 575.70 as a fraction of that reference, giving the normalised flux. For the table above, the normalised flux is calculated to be 0.966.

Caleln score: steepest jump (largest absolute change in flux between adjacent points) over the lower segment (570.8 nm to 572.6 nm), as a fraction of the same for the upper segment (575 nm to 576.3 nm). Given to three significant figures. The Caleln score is 1.20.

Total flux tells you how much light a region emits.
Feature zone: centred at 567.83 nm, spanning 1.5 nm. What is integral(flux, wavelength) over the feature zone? 29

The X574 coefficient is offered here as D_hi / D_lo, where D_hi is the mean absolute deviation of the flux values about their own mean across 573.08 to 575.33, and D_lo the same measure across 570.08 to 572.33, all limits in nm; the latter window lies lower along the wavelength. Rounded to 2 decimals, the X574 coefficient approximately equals 0.99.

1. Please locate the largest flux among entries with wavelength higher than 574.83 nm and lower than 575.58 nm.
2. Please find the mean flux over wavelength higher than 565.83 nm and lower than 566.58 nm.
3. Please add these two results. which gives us 40.9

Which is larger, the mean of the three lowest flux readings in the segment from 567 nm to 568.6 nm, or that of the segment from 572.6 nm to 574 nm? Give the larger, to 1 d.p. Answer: 18.8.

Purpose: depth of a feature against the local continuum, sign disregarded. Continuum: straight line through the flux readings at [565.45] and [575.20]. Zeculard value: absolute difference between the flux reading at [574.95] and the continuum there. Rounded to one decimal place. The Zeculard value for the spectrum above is 2.5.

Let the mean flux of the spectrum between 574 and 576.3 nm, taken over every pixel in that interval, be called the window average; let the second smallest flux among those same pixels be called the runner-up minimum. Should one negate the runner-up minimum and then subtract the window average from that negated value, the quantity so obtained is -39.9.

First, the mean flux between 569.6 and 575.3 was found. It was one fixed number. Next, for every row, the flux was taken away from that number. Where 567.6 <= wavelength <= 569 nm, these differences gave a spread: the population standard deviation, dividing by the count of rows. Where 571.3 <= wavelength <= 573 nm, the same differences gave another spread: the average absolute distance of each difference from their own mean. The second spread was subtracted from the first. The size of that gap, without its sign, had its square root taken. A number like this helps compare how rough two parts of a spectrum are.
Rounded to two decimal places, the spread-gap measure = 0.46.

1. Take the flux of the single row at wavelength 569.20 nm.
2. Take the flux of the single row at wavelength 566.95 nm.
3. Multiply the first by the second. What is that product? 383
